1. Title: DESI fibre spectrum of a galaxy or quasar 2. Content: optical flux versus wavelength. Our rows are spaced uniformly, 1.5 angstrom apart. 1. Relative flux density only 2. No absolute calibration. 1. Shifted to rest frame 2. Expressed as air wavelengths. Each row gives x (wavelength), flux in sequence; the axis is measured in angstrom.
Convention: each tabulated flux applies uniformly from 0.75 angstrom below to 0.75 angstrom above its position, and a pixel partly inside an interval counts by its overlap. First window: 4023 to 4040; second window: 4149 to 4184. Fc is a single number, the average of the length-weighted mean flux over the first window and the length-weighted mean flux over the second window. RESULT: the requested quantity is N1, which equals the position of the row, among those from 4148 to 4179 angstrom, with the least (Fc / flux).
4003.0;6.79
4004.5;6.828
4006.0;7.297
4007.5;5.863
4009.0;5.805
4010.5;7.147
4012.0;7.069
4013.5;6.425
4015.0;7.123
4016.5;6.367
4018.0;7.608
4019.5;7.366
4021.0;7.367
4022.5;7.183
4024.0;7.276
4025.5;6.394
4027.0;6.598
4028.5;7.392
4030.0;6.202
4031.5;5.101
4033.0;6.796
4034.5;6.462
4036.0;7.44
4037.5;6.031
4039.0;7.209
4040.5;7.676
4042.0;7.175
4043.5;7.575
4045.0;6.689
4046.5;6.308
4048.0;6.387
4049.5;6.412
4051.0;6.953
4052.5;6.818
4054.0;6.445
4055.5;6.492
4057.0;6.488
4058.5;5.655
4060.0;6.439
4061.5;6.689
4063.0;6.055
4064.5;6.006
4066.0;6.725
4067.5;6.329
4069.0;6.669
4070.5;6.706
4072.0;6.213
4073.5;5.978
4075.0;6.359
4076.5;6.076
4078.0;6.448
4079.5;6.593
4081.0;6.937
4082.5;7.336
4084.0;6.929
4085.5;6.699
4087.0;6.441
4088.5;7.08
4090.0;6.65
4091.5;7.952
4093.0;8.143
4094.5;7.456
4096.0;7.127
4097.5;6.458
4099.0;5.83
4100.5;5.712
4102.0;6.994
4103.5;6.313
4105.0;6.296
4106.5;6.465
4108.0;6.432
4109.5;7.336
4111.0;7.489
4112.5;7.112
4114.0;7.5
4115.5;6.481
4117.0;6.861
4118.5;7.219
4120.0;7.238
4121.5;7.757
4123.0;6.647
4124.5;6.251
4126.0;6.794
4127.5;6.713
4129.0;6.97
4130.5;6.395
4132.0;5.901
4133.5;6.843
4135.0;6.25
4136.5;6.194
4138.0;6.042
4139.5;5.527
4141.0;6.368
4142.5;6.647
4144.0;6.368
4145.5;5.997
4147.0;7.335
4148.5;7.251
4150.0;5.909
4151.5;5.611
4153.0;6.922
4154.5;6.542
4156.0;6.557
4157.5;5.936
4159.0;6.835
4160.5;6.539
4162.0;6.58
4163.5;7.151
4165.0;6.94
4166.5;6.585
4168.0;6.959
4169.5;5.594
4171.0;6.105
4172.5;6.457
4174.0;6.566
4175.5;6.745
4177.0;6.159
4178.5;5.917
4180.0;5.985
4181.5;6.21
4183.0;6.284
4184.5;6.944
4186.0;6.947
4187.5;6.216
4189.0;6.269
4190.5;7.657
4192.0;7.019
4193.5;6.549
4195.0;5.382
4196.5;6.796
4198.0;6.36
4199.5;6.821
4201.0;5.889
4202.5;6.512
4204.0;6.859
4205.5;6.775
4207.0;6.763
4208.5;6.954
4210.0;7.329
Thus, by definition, 4148.5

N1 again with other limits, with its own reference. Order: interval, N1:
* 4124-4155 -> 4147.0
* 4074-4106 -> 4093.0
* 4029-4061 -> 4040.5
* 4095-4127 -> 4121.5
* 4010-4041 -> 4040.5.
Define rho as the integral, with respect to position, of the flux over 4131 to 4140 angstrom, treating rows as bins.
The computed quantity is 55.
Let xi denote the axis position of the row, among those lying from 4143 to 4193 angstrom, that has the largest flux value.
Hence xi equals 4190.5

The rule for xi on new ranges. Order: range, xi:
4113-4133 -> 4121.5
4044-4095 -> 4093.0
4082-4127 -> 4093.0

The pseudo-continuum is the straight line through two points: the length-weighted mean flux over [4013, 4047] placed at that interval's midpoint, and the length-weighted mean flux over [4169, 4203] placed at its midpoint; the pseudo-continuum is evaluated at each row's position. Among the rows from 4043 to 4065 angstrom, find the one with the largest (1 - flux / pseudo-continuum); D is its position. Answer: 4058.5 angstrom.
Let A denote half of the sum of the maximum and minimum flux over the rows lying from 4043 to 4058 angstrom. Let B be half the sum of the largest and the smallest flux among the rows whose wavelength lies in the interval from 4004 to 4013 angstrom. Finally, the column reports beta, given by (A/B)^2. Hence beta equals 1.12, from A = 6.94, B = 6.55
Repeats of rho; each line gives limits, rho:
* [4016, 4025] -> 65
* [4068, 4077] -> 57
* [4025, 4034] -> 58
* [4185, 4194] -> 61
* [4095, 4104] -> 58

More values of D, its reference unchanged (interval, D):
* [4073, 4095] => 4073.5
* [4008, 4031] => 4009.0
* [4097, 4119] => 4100.5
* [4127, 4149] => 4139.5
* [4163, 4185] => 4169.5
